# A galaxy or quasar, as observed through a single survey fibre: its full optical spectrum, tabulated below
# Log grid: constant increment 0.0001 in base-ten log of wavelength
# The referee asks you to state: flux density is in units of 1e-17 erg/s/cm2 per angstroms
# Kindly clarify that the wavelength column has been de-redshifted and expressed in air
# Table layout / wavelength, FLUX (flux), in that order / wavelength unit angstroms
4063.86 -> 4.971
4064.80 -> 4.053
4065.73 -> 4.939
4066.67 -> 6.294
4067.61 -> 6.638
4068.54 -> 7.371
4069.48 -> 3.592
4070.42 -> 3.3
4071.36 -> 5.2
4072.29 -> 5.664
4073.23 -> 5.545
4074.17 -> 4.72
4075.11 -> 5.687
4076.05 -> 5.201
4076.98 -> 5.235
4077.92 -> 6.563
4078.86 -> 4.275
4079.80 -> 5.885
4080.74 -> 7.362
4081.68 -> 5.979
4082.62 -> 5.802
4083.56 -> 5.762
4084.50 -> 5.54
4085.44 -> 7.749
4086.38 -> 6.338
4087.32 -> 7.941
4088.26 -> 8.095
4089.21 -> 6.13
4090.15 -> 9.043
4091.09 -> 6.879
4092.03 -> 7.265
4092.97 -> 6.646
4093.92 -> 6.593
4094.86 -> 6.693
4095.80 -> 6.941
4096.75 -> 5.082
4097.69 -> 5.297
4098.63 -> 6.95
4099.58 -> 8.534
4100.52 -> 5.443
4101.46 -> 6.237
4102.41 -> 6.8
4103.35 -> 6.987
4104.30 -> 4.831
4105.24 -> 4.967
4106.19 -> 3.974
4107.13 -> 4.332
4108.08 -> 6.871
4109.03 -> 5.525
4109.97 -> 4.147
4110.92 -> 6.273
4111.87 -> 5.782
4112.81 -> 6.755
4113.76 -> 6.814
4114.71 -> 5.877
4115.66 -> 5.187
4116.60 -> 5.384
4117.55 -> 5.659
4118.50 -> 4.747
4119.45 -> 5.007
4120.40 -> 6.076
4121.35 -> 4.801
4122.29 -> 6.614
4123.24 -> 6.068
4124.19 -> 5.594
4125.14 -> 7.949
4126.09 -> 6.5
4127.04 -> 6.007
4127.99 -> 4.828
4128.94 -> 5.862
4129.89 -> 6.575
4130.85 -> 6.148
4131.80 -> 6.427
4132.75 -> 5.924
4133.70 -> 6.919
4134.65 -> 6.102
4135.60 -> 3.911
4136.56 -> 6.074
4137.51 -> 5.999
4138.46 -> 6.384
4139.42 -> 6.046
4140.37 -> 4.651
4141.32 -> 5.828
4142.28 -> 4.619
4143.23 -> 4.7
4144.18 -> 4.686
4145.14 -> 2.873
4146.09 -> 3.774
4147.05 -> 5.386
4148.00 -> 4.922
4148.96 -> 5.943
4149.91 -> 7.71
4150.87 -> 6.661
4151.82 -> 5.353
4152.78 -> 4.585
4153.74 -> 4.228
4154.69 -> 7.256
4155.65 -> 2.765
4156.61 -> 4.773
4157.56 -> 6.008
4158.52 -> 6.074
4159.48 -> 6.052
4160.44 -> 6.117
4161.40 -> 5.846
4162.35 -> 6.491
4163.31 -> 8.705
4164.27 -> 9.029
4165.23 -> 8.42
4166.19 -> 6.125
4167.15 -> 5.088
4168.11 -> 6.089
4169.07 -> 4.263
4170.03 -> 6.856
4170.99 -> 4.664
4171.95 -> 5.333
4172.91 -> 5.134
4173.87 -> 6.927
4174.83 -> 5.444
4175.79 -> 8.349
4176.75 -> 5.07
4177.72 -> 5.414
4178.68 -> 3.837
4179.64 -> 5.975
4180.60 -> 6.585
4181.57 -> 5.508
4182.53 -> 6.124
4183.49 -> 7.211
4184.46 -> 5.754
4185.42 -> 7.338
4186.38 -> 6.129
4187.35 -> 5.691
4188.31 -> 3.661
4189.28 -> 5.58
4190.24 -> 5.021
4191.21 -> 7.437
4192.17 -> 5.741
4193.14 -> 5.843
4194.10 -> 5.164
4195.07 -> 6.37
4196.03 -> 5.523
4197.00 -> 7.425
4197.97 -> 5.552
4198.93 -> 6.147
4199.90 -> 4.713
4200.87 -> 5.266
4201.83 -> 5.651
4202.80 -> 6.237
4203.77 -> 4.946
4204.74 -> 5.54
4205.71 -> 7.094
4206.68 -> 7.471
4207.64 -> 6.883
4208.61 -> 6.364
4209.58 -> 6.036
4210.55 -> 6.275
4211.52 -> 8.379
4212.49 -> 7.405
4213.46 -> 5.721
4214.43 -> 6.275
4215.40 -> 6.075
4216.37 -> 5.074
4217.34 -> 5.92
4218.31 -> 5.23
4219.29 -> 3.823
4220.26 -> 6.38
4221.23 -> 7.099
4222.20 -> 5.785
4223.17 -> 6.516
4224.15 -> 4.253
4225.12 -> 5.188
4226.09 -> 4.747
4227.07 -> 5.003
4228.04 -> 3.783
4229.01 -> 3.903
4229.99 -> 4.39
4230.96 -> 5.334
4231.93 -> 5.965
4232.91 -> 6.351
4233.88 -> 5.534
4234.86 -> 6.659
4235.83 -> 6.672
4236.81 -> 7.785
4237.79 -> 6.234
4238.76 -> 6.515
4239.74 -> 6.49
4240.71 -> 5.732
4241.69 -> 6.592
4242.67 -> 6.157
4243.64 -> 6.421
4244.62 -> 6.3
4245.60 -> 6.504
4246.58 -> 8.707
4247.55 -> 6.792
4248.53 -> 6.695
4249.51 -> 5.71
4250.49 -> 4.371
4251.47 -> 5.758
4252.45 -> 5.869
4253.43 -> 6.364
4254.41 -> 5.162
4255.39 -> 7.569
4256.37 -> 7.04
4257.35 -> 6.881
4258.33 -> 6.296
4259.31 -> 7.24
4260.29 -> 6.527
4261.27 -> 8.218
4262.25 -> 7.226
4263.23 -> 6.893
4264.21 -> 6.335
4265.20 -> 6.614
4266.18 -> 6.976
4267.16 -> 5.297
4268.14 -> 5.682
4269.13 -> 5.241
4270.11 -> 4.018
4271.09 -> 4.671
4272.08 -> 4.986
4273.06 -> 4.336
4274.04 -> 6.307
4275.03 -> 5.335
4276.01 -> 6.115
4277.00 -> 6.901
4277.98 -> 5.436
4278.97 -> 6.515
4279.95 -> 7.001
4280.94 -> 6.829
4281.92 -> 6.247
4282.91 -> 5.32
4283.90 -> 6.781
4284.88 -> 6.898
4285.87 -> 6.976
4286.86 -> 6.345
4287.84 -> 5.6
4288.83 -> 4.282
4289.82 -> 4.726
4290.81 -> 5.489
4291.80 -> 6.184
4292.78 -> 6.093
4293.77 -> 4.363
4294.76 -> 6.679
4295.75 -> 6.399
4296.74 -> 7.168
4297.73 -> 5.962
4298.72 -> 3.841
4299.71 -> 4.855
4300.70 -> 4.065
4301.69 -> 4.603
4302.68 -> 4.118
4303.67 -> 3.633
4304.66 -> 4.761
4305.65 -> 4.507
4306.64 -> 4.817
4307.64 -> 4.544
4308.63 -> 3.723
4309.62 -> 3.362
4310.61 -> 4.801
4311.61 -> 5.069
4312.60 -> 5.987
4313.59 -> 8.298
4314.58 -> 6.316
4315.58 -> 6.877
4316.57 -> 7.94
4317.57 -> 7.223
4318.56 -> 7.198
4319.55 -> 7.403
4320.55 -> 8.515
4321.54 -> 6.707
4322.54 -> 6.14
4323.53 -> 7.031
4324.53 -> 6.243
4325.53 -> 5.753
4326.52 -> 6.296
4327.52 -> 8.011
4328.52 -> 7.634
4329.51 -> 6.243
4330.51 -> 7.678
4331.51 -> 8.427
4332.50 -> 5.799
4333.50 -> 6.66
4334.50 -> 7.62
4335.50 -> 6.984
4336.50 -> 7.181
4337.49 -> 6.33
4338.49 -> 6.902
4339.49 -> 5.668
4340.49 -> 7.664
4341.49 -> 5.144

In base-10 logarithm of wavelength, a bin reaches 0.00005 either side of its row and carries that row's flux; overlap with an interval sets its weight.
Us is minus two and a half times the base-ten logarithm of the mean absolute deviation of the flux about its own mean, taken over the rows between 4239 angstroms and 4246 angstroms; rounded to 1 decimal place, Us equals 1.7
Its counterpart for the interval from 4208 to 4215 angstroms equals 0.4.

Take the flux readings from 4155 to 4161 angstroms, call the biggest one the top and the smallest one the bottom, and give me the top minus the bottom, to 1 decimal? 3.4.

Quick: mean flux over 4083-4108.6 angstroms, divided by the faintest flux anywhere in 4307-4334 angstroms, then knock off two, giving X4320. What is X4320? -0.1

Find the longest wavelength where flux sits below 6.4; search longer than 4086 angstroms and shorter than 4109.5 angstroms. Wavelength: 4109.03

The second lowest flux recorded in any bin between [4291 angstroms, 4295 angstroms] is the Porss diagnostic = 6.093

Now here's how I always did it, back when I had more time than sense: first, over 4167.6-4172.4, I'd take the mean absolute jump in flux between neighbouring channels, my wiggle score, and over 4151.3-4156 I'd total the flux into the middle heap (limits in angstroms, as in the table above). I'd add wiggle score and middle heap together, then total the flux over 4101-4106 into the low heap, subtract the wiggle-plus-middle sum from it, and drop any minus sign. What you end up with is 3.8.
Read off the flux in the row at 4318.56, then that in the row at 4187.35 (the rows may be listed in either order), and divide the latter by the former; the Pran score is 0.791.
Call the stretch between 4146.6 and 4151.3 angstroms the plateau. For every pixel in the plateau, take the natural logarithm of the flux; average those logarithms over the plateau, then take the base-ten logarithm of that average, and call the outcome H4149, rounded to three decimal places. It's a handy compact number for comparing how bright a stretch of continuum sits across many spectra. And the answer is 0.255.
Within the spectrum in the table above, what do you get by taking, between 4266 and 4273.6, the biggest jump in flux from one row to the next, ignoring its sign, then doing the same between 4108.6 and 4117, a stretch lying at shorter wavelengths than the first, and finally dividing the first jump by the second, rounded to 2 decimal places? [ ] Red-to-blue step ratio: 0.79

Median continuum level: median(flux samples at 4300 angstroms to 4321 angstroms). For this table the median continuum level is 4.82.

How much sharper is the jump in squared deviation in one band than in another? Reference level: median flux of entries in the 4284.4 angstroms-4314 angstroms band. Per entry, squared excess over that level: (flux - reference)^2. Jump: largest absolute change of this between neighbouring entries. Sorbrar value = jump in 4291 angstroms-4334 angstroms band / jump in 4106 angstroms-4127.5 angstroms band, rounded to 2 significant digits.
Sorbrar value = 1.3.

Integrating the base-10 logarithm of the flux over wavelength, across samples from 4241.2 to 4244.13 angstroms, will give 2.4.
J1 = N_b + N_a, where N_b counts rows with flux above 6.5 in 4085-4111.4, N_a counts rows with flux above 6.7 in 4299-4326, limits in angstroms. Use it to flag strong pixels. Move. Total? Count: 24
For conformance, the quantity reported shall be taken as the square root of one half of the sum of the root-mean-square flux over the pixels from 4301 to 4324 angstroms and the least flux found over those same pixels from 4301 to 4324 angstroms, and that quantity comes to 2.16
